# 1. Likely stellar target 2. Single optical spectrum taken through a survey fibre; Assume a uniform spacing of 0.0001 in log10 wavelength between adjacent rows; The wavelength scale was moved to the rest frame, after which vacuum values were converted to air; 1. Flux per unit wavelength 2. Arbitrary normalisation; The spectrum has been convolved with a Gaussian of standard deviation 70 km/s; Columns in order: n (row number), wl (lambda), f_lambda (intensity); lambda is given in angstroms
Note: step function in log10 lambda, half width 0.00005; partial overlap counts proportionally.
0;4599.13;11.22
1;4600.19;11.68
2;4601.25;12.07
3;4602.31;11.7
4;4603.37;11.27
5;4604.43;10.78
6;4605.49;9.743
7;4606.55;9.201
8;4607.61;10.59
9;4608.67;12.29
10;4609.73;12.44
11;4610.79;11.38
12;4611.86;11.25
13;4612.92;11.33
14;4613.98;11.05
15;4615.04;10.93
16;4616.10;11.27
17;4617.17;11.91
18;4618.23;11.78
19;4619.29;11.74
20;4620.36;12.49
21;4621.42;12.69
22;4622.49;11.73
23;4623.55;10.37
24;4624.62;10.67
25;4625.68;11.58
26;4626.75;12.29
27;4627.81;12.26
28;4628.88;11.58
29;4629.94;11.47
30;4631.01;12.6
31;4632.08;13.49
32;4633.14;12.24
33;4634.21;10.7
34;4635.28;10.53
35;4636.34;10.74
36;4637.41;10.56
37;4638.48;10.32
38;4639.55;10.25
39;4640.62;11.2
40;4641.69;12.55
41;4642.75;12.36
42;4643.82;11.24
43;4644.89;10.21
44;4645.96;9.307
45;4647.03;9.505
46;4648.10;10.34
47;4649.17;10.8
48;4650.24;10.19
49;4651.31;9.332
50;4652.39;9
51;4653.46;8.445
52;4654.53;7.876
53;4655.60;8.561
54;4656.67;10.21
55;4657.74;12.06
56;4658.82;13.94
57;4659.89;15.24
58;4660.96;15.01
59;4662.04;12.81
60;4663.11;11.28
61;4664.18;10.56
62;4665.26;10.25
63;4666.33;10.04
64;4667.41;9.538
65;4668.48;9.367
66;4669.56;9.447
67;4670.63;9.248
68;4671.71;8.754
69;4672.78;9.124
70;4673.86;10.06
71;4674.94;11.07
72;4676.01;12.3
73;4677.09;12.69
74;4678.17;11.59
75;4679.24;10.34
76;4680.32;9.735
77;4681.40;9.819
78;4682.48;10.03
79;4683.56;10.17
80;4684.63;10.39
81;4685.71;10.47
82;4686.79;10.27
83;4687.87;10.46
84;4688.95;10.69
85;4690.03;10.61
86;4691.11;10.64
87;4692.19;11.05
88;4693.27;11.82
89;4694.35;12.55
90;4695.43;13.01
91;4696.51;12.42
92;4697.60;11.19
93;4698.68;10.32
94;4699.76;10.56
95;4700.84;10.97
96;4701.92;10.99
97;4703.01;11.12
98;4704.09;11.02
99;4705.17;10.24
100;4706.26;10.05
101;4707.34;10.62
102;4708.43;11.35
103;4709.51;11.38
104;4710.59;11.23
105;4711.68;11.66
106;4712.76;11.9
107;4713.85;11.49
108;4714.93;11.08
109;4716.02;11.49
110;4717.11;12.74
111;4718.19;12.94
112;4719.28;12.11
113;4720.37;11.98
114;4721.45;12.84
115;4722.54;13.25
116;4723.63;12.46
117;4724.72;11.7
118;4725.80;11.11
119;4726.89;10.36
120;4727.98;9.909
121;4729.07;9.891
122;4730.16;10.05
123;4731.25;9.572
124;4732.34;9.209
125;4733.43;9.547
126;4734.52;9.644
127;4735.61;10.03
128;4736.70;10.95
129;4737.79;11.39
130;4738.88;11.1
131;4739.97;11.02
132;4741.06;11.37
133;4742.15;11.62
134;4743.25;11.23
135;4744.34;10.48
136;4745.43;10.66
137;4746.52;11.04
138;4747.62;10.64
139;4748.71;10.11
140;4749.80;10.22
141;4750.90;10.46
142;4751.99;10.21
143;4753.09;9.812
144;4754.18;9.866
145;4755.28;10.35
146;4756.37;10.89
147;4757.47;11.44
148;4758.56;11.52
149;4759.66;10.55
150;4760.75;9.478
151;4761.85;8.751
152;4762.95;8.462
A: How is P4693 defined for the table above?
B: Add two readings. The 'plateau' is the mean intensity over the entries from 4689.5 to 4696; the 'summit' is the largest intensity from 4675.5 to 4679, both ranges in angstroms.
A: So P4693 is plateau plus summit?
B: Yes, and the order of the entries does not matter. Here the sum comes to 24.3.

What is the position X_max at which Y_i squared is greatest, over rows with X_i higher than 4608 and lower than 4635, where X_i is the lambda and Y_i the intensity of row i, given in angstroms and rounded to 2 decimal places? 4632.08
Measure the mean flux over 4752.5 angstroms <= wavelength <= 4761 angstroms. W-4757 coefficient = 10.5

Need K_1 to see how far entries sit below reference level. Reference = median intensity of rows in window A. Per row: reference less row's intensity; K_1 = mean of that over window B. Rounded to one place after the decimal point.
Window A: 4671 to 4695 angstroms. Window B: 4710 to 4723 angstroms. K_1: -1.6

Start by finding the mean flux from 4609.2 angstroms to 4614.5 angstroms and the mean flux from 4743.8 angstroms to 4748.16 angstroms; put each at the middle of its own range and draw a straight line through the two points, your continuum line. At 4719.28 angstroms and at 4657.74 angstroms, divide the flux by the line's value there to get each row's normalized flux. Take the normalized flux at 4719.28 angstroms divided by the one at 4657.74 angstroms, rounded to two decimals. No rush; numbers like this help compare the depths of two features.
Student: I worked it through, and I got 1.04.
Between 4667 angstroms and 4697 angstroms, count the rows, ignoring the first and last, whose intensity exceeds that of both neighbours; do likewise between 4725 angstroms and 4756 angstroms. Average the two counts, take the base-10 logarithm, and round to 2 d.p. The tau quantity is 0.70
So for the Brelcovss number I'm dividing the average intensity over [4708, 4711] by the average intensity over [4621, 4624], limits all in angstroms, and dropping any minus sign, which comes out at 0.98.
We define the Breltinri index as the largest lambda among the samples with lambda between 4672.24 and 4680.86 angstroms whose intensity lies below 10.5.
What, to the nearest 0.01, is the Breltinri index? 4680.32 angstroms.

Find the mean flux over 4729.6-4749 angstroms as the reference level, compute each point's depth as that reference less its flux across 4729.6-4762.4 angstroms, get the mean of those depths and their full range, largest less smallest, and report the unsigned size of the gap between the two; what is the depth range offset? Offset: 3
